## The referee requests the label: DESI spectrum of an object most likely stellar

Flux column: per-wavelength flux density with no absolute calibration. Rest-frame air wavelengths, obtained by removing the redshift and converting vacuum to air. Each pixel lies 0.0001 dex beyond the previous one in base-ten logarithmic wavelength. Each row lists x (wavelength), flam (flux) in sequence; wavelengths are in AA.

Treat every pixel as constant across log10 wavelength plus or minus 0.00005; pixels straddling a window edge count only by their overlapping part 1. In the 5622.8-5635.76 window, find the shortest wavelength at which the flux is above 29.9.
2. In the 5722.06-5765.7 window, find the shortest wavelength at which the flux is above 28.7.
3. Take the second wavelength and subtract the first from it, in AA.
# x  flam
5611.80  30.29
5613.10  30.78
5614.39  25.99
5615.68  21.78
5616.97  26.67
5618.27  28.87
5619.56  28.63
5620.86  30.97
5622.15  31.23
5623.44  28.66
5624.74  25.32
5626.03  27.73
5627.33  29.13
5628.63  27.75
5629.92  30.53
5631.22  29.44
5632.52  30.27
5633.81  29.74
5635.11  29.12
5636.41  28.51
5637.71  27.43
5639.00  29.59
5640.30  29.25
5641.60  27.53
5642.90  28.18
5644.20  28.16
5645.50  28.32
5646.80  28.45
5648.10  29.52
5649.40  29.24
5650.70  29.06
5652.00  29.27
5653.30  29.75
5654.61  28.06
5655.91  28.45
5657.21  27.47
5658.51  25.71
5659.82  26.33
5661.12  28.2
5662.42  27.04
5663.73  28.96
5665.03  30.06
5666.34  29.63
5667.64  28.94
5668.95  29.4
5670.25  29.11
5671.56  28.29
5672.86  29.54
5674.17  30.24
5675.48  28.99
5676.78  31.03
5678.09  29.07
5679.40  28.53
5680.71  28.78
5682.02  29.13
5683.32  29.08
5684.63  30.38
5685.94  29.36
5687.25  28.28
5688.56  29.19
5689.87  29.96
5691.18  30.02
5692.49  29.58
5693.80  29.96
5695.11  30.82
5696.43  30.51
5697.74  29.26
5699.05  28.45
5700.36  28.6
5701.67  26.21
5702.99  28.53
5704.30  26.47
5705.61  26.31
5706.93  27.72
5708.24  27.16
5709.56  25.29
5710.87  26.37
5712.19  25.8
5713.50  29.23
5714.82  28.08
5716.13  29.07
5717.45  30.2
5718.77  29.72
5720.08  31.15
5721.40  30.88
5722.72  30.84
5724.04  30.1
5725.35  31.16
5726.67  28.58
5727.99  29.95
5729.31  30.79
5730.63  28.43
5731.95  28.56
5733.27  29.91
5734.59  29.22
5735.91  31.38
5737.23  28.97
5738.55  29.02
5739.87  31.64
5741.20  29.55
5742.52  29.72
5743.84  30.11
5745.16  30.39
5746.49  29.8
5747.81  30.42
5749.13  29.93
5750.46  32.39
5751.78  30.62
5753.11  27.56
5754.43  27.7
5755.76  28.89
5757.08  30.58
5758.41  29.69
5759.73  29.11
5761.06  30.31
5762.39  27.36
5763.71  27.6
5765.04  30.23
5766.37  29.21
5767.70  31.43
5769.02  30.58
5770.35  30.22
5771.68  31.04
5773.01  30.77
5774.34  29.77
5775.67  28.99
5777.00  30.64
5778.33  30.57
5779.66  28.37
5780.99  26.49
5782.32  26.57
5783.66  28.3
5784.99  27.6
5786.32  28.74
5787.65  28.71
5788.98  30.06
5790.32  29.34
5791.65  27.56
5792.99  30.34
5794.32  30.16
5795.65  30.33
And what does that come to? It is 92.8 AA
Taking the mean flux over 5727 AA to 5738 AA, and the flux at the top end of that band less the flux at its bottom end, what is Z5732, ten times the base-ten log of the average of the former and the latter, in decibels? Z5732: 11.6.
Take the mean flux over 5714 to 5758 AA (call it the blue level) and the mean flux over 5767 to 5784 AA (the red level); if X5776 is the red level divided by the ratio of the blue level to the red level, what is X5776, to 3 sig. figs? 29.2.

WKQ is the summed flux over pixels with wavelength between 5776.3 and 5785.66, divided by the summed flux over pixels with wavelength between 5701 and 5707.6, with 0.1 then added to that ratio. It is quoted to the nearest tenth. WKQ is 1.6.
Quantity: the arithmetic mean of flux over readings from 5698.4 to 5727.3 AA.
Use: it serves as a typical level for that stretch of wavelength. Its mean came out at 28.5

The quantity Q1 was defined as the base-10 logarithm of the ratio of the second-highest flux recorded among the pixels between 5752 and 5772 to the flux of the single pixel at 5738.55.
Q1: 0.029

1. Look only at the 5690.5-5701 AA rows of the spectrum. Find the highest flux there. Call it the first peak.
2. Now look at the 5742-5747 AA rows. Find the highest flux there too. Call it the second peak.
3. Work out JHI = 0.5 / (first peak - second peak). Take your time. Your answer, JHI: 1.2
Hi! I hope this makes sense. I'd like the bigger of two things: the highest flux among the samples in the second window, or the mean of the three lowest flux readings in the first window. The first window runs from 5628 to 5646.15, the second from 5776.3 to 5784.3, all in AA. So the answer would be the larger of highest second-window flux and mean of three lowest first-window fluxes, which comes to 30.6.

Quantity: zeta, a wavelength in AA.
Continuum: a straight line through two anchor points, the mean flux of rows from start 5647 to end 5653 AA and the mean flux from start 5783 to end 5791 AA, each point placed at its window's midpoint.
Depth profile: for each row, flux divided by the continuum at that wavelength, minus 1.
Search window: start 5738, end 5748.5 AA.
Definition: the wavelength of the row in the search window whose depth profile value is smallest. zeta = 5738.55 AA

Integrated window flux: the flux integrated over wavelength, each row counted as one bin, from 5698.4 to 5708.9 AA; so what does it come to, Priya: 288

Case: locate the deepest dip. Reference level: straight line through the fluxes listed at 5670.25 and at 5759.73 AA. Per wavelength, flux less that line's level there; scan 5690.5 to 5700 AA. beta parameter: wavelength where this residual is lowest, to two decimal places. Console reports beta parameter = 5699.05 AA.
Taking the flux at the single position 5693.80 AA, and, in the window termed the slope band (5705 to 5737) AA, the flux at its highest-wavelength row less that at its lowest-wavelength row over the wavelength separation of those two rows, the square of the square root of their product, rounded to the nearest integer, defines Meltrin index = 5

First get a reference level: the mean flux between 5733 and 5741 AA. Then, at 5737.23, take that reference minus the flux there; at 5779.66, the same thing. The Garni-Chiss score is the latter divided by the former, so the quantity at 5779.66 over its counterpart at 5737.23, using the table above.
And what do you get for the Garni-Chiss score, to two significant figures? 1.6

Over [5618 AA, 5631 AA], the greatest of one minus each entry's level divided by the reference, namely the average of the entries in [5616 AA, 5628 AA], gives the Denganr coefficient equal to 0.11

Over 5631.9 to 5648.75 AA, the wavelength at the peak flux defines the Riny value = 5632.52 AA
